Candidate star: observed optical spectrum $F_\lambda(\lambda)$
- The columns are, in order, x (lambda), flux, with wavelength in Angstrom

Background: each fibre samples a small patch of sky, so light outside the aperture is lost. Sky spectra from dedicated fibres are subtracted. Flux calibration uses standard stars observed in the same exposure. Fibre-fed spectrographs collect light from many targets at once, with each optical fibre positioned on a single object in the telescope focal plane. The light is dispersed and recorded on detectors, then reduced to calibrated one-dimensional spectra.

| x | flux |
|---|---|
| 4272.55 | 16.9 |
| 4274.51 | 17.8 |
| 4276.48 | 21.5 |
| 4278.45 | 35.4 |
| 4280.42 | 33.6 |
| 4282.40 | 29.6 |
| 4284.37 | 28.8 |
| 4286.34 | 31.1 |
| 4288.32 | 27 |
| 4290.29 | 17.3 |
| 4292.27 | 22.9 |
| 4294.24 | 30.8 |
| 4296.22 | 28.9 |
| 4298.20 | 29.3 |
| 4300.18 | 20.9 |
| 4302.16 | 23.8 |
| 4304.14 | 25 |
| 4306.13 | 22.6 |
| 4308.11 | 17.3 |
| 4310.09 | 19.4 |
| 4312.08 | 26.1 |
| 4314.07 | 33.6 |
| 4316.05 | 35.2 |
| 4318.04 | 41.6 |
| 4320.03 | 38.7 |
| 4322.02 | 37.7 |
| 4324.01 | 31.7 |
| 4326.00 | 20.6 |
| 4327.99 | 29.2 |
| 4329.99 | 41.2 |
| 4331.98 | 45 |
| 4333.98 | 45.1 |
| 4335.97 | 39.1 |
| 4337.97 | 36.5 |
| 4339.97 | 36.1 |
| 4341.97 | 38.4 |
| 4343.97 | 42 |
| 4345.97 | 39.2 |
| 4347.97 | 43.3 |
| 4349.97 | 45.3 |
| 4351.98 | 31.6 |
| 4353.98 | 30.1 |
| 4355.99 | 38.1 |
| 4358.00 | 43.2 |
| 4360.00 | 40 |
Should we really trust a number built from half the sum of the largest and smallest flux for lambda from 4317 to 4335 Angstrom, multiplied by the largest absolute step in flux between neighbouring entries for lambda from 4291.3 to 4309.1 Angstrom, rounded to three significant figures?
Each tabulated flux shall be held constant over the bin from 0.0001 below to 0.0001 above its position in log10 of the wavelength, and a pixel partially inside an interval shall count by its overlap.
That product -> 276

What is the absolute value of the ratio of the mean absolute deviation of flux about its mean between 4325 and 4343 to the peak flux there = 0.12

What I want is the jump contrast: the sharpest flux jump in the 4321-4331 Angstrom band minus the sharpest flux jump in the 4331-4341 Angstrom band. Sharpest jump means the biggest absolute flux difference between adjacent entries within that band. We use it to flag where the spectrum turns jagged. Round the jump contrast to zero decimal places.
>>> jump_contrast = 6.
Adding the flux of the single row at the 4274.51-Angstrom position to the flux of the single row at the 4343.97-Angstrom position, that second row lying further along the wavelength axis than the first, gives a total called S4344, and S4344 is 60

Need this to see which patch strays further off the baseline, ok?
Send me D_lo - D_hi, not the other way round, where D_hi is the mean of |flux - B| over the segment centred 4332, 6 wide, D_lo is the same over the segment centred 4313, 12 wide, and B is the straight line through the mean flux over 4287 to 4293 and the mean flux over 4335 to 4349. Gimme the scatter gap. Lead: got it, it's -1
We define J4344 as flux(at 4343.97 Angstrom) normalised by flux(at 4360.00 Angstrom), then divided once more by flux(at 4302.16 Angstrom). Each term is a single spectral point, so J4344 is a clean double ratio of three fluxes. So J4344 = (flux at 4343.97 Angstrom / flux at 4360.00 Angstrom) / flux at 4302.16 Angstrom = 0.044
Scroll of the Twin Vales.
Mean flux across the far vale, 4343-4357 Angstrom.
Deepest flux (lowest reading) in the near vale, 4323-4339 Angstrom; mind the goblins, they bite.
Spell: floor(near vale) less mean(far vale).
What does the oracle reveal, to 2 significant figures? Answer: -18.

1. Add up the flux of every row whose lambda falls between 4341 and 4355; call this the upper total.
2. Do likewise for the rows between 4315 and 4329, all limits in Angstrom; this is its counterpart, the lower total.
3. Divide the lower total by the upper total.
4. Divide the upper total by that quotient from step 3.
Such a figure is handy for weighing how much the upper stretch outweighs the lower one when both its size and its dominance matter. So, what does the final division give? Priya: 310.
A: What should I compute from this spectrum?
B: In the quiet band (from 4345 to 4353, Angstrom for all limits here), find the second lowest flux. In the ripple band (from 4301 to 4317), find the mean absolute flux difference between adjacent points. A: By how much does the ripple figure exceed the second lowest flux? -35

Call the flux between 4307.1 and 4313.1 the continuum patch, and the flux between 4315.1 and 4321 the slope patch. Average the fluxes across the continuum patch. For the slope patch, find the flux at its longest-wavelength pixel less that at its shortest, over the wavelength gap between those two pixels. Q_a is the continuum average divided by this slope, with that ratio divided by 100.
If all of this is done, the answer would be 0.24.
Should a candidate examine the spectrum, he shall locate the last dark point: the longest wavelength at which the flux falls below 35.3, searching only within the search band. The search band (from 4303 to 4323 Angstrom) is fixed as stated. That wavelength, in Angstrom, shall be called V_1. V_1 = 4316.05 Angstrom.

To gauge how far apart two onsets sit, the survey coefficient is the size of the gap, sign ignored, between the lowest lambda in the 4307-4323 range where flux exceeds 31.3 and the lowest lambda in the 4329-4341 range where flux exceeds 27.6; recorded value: 15.9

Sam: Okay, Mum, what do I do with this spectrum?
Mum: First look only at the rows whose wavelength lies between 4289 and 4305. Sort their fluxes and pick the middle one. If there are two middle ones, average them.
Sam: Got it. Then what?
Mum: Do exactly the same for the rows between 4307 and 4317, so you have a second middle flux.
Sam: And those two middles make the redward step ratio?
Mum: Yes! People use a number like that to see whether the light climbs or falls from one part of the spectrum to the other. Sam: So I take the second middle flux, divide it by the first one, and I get 1.07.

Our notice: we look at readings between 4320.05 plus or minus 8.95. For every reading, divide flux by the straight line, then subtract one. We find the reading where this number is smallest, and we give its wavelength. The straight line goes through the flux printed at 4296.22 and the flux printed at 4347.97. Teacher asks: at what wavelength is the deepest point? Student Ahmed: 4326.00 Angstrom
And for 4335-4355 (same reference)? 4353.98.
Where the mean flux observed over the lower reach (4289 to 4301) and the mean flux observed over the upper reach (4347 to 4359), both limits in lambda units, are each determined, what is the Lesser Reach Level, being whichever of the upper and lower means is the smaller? 25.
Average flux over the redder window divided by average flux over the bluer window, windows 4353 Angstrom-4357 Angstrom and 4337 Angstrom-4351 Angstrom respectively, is 0.85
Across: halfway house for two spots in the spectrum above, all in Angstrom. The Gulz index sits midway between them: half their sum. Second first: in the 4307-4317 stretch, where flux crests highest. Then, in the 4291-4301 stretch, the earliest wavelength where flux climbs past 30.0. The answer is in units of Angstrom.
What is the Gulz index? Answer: 4305.1 Angstrom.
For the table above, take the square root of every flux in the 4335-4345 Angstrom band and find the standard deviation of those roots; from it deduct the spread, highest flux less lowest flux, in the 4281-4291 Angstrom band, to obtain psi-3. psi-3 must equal -14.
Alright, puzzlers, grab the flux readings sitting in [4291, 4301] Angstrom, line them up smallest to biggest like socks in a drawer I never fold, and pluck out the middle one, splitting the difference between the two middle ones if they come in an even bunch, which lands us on 29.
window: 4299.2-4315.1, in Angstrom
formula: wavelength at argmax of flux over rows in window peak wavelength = 4314.07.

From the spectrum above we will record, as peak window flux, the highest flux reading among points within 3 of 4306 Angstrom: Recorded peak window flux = 25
